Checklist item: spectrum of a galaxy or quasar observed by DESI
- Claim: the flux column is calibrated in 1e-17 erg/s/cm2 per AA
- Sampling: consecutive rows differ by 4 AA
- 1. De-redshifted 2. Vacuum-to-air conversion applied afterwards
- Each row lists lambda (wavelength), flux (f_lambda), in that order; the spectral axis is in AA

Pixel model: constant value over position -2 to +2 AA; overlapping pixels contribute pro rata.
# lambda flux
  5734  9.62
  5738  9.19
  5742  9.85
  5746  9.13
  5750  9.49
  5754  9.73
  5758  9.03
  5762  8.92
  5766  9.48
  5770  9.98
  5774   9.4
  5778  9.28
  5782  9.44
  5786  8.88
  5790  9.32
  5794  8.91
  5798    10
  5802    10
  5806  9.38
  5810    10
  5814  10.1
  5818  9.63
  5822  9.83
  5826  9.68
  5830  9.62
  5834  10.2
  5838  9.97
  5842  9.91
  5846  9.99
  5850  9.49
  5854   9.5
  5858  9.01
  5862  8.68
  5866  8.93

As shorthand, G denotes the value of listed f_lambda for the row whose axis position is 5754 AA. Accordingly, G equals 9.73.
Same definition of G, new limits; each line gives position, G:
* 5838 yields 9.97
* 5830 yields 9.62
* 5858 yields 9.01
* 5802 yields 10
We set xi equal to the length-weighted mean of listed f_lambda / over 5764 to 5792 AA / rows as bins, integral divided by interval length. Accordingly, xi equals 9.4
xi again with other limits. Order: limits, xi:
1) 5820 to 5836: 9.8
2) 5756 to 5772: 9.4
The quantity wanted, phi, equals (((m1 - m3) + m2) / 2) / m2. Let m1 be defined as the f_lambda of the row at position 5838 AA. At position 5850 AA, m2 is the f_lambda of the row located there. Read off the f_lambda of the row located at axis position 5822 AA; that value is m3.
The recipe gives 0.507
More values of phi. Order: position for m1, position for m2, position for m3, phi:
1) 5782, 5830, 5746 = 0.516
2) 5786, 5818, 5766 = 0.469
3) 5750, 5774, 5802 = 0.473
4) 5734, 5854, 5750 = 0.507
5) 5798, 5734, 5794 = 0.557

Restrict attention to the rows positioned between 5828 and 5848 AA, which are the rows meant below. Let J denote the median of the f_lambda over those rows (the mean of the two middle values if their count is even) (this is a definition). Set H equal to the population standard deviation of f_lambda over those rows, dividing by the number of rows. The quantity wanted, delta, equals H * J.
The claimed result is 1.9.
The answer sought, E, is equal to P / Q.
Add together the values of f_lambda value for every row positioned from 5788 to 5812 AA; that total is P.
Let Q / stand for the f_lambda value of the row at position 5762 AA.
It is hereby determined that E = 6.46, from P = 57.6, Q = 8.92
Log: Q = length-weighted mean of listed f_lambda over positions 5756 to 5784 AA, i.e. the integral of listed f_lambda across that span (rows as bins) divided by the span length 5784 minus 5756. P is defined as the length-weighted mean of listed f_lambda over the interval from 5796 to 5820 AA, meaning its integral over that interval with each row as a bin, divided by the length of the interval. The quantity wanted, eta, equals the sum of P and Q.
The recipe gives 19.2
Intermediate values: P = 9.9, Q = 9.36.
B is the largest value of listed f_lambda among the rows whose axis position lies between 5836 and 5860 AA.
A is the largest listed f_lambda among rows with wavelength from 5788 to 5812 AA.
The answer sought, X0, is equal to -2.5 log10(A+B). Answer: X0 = -3.25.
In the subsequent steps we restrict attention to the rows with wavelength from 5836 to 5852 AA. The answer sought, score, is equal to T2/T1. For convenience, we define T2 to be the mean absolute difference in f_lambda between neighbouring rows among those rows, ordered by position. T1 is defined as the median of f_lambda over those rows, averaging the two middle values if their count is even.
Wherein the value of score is 0.021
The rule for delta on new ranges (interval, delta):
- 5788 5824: 3.8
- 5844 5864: 4.3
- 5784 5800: 4.1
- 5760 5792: 3.0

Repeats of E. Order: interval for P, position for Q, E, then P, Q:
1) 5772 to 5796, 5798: 5.52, 55.2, 10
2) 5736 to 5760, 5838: 5.66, 56.4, 9.97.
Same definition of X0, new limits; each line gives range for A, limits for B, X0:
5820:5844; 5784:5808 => -3.26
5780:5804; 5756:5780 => -3.25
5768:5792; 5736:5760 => -3.24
